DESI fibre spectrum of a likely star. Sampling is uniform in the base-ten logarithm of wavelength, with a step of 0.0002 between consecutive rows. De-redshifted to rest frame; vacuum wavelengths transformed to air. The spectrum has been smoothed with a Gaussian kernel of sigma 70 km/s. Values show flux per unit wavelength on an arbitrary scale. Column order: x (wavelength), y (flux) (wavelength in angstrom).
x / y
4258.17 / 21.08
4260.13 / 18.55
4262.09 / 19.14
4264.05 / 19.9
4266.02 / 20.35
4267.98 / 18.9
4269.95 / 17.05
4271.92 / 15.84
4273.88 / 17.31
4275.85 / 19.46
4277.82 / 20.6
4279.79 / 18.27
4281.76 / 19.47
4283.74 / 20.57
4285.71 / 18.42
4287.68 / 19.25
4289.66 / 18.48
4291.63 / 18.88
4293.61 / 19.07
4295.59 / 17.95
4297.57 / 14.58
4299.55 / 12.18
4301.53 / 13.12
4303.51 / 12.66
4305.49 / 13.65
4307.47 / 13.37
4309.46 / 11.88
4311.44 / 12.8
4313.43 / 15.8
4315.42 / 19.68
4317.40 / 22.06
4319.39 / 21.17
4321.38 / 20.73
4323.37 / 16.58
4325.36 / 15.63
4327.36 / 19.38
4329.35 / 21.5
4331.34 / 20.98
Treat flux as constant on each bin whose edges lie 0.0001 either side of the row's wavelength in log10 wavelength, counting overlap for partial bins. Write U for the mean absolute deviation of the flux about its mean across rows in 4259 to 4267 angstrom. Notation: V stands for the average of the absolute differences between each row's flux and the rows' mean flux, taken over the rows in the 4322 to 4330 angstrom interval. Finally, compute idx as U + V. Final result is 2.8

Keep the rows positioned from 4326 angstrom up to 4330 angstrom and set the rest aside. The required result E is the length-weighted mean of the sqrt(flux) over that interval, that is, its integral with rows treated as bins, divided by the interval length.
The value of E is 4.45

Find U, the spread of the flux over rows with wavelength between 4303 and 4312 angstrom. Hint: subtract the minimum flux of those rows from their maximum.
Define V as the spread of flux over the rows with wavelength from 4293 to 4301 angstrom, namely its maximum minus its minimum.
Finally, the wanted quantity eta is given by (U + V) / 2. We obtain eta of 4.3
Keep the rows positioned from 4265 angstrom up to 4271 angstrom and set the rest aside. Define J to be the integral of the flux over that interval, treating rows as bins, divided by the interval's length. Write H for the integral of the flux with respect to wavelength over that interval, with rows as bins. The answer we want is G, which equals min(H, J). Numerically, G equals 19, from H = 112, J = 19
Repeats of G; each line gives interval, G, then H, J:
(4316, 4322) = 21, 128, 21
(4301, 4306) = 13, 66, 13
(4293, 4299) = 17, 100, 17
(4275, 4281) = 19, 117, 19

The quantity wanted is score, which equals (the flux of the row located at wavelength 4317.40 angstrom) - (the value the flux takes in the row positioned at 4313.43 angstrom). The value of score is 6.3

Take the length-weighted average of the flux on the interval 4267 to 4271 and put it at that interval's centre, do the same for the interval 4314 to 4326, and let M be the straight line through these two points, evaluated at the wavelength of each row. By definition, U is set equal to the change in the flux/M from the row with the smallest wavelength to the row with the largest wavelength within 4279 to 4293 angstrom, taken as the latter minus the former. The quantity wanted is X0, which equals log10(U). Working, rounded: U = 0.02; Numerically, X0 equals -1.8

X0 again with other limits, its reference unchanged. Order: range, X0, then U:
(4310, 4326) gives -0.9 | 0.13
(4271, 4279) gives -0.6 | 0.25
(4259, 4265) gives -1.2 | 0.07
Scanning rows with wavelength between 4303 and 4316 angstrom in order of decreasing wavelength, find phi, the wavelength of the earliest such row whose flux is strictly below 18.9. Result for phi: 4313.43 angstrom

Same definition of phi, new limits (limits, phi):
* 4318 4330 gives 4325.36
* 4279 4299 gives 4297.57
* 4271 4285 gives 4279.79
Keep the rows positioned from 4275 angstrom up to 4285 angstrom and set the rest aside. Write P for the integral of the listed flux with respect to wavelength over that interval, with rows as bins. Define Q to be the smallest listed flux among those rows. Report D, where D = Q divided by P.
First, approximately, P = 196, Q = 18.27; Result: 0.093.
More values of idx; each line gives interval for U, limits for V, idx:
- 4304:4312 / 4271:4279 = 2.3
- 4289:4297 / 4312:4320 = 2.3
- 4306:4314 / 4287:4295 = 1.4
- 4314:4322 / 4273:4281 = 1.8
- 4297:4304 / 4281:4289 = 1.3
